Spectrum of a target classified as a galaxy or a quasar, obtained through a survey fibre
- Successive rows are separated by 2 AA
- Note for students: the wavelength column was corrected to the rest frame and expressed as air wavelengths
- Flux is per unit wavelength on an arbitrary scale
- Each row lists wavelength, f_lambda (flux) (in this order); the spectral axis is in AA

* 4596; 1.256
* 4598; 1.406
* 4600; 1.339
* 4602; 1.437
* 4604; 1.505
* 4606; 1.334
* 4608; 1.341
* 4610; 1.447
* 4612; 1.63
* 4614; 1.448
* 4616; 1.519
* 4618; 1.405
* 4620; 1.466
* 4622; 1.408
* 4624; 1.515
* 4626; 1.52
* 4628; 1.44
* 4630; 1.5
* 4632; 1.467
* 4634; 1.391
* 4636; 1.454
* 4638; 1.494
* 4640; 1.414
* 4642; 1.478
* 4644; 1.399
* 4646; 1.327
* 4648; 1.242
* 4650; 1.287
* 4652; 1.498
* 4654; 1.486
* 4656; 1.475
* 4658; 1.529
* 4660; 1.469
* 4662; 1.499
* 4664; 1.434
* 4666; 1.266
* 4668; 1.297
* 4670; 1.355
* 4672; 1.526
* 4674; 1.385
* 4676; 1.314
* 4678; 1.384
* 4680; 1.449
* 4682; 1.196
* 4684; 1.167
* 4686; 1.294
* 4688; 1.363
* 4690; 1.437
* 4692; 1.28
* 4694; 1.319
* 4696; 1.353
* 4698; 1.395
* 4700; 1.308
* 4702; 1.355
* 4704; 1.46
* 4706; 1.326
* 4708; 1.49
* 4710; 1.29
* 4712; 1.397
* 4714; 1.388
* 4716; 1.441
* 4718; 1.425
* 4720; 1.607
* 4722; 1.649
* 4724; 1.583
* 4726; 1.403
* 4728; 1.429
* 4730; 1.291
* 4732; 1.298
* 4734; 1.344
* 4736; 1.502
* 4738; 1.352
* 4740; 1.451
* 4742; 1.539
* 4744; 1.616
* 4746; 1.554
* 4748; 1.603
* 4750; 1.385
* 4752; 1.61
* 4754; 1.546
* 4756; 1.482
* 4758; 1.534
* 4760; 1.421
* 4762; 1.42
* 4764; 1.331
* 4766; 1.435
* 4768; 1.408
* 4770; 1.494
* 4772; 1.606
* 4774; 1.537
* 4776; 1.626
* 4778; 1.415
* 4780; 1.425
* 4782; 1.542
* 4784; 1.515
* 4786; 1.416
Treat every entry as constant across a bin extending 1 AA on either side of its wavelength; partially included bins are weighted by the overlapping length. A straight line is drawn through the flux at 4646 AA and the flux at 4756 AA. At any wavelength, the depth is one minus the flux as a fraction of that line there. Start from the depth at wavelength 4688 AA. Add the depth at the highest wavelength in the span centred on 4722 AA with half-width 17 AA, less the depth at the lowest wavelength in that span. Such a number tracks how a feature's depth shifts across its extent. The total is 0.0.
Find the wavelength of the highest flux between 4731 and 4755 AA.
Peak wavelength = 4744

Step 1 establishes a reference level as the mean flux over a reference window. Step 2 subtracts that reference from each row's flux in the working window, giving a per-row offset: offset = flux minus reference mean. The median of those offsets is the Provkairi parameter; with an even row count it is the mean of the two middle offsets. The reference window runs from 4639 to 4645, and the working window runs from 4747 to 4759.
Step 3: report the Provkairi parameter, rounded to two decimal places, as 0.11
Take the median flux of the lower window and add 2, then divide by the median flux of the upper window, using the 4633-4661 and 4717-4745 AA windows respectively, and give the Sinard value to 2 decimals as 2.40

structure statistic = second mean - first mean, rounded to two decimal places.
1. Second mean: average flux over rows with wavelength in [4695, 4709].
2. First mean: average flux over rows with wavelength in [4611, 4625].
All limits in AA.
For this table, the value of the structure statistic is -0.10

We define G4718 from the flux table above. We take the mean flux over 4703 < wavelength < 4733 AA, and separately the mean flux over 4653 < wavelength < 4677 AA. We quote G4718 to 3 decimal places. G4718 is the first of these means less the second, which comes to 0.012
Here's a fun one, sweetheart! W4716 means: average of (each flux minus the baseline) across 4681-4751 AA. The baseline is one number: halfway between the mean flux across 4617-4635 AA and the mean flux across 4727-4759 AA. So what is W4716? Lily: -0.056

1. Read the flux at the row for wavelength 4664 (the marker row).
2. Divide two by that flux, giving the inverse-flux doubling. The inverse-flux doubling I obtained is 1.39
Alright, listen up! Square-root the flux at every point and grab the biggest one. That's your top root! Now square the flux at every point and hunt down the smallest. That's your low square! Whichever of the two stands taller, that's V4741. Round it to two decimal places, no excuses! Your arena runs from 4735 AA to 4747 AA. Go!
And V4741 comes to 1.83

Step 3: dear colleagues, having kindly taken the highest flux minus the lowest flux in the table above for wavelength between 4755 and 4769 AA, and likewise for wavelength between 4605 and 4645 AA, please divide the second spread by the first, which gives 1.5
